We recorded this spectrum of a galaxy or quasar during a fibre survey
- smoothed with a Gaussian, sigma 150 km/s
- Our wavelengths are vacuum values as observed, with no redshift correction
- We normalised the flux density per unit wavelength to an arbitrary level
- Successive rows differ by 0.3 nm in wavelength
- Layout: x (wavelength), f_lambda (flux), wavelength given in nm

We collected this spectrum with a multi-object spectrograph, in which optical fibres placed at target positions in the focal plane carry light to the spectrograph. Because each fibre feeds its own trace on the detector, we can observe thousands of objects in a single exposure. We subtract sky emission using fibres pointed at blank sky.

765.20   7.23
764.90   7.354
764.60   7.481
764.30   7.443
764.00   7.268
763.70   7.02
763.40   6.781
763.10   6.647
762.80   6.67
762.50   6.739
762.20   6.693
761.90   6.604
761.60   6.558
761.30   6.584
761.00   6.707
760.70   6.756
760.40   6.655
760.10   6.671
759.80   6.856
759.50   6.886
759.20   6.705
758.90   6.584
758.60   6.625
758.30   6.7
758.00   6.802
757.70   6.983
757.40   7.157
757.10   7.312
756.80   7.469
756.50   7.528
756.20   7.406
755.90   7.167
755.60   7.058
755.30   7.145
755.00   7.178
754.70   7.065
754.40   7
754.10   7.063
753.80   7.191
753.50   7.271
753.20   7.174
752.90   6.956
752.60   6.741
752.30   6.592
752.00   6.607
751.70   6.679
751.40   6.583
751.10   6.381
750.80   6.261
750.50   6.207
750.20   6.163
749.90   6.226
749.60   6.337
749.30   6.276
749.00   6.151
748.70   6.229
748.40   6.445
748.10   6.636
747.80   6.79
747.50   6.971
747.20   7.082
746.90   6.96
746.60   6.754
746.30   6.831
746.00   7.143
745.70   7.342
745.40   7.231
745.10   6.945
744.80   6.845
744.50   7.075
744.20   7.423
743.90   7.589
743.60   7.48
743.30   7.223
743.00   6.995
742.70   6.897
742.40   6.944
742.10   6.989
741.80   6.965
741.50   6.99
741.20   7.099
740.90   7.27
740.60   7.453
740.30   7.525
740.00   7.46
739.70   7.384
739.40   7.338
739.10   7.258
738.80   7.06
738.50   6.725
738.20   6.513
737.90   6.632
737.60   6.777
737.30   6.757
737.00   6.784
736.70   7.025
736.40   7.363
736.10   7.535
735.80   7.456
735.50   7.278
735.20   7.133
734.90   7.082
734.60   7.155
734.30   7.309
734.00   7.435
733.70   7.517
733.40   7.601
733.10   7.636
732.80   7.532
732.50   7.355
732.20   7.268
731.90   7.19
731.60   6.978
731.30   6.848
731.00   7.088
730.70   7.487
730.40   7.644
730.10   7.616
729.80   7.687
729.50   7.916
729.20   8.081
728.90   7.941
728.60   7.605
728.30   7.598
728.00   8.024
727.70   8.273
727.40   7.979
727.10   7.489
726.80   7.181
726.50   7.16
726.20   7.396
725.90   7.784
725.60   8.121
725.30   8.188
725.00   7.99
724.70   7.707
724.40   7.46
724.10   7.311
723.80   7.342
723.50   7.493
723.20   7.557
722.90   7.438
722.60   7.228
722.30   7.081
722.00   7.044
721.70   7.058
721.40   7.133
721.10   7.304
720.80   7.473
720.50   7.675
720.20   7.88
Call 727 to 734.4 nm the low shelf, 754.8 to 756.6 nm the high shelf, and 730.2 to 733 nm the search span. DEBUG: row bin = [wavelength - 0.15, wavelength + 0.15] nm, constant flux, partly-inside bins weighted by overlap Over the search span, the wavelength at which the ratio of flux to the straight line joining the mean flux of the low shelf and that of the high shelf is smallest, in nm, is 731.30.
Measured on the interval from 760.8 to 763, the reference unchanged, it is 761.60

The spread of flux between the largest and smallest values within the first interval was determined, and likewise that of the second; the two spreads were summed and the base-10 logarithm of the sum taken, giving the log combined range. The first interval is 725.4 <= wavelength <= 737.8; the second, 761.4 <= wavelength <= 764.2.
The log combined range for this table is 0.35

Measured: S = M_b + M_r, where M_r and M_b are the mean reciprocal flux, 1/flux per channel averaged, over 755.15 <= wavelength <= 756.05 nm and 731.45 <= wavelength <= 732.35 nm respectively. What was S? 0.280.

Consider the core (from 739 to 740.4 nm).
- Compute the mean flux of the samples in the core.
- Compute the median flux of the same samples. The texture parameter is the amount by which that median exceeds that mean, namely -0.01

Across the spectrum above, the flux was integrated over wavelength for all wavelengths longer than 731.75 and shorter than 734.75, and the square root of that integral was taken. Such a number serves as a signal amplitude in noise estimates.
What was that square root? 4.71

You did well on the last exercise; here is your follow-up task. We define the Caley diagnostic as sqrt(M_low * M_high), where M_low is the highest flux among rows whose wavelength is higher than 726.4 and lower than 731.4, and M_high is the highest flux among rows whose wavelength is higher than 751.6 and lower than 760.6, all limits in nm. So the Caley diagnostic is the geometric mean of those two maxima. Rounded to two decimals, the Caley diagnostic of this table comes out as 7.89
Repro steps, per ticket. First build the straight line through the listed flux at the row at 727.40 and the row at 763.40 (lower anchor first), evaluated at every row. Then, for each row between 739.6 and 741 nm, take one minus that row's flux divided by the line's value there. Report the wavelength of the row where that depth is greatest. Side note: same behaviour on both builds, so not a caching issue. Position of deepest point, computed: 740.90 nm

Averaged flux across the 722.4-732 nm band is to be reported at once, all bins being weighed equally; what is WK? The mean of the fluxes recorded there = 7.6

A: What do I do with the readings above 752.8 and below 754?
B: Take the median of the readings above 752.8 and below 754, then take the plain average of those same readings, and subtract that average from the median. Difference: 0.03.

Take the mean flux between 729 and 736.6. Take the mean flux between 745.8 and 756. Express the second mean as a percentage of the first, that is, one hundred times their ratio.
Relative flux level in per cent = 91.0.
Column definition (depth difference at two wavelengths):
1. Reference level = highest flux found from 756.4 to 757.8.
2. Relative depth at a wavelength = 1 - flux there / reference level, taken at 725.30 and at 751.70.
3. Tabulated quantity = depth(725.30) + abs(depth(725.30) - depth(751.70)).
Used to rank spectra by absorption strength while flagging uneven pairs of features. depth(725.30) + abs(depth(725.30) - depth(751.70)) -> 0.113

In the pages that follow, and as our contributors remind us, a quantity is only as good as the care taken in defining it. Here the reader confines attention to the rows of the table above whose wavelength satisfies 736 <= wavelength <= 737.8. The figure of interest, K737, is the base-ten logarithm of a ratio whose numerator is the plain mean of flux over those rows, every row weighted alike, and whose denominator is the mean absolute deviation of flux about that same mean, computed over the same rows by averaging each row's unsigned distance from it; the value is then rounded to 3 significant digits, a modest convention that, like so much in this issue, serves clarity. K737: 1.41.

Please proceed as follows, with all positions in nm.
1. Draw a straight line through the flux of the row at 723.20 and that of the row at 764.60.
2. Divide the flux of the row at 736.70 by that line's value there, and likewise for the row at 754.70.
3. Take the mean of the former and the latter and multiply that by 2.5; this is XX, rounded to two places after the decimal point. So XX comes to 2.34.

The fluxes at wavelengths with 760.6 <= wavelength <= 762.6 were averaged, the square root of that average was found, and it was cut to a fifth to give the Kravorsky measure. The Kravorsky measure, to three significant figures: 0.516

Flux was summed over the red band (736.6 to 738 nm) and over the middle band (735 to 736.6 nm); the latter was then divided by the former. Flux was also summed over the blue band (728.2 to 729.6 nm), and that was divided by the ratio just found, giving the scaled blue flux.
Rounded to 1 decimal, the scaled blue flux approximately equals 36.2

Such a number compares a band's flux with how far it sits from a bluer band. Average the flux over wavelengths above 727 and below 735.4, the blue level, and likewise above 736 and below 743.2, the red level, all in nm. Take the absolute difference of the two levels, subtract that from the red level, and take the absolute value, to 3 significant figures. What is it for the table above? 6.63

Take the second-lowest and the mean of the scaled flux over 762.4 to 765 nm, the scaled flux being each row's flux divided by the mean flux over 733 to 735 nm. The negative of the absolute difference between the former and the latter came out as -0.051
